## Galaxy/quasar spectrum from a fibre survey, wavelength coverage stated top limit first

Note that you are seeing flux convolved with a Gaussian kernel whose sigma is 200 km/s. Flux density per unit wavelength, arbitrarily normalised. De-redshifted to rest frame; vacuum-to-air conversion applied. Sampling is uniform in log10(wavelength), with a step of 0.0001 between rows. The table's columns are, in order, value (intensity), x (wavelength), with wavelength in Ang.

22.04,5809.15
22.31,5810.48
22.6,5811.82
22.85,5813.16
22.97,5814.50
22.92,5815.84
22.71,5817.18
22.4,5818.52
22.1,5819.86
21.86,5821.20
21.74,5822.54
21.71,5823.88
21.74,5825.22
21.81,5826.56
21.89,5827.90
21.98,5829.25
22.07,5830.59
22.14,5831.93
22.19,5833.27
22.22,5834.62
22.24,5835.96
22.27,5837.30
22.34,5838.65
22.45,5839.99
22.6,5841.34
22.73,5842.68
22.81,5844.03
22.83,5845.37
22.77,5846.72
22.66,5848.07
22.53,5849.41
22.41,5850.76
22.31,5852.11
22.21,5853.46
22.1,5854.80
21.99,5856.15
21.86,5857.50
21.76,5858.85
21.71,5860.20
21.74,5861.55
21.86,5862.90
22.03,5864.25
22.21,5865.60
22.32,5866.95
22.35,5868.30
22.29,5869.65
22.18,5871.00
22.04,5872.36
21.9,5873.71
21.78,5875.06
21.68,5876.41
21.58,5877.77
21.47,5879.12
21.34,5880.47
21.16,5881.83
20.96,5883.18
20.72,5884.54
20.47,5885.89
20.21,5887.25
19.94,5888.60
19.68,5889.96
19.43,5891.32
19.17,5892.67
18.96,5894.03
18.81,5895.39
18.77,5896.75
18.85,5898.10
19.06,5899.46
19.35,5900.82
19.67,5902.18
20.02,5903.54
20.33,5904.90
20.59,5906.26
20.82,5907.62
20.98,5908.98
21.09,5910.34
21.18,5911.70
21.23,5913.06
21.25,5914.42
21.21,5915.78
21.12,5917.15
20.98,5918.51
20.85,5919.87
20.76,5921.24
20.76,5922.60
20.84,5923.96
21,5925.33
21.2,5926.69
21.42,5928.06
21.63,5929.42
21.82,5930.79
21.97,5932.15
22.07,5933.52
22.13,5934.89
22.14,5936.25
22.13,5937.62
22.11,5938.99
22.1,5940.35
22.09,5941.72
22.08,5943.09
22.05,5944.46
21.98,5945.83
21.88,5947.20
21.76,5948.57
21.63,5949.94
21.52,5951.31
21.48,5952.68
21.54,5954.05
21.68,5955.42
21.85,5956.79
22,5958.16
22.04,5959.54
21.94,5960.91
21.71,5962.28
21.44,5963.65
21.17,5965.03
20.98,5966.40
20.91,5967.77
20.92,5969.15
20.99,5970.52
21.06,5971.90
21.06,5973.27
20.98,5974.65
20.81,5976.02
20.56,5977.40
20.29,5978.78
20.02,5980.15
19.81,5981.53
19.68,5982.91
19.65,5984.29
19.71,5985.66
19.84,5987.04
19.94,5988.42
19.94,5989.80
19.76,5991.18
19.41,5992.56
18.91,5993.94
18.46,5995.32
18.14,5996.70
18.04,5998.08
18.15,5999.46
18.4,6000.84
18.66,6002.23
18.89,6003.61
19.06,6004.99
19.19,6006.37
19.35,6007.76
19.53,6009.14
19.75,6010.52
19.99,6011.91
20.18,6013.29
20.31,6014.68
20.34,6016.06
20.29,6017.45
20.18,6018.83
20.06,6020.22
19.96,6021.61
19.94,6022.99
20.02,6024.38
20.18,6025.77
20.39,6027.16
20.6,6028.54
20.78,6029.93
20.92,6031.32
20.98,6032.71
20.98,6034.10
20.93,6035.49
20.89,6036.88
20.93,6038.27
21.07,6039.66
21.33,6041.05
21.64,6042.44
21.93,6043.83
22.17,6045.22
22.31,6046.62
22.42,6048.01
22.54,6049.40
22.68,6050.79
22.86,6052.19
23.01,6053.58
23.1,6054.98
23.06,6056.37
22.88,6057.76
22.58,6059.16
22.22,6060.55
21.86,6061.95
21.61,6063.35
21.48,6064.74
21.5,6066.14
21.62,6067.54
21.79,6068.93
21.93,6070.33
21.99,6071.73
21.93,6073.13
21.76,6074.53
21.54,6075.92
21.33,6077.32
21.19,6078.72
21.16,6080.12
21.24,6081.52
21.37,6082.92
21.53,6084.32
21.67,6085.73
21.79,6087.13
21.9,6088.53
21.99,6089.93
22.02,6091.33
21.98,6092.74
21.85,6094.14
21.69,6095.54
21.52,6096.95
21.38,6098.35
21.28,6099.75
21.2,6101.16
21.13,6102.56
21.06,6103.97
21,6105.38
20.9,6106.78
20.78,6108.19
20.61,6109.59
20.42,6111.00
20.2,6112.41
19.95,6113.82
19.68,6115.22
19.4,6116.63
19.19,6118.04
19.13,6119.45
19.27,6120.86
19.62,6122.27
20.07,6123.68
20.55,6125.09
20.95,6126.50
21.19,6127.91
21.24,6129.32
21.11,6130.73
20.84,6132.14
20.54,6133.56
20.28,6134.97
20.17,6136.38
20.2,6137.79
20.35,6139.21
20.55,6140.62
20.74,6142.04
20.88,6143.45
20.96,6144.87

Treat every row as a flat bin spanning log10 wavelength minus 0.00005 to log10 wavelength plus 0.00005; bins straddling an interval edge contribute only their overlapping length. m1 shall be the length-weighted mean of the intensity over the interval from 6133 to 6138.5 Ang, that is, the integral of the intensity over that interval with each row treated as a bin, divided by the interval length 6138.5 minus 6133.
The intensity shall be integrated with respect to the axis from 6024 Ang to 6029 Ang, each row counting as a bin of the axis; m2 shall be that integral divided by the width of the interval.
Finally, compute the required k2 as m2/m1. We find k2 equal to 1.00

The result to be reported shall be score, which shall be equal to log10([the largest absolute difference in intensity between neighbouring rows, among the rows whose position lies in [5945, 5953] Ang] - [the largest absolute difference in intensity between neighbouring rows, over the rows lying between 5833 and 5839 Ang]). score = -1.2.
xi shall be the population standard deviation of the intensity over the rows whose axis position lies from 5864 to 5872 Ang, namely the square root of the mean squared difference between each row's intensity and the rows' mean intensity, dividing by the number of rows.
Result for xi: 0.107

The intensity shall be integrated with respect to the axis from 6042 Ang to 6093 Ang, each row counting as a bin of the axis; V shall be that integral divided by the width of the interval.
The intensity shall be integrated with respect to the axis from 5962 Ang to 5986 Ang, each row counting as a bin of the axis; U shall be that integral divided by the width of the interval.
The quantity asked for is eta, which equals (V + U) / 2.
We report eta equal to 21.3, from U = 20.7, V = 22.0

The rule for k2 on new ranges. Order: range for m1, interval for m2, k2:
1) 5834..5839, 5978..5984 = 0.89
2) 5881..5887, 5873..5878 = 1.05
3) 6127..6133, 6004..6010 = 0.92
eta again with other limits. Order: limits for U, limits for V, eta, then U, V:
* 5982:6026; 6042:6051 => 20.9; 19.5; 22.2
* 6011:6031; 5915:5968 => 20.9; 20.2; 21.6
